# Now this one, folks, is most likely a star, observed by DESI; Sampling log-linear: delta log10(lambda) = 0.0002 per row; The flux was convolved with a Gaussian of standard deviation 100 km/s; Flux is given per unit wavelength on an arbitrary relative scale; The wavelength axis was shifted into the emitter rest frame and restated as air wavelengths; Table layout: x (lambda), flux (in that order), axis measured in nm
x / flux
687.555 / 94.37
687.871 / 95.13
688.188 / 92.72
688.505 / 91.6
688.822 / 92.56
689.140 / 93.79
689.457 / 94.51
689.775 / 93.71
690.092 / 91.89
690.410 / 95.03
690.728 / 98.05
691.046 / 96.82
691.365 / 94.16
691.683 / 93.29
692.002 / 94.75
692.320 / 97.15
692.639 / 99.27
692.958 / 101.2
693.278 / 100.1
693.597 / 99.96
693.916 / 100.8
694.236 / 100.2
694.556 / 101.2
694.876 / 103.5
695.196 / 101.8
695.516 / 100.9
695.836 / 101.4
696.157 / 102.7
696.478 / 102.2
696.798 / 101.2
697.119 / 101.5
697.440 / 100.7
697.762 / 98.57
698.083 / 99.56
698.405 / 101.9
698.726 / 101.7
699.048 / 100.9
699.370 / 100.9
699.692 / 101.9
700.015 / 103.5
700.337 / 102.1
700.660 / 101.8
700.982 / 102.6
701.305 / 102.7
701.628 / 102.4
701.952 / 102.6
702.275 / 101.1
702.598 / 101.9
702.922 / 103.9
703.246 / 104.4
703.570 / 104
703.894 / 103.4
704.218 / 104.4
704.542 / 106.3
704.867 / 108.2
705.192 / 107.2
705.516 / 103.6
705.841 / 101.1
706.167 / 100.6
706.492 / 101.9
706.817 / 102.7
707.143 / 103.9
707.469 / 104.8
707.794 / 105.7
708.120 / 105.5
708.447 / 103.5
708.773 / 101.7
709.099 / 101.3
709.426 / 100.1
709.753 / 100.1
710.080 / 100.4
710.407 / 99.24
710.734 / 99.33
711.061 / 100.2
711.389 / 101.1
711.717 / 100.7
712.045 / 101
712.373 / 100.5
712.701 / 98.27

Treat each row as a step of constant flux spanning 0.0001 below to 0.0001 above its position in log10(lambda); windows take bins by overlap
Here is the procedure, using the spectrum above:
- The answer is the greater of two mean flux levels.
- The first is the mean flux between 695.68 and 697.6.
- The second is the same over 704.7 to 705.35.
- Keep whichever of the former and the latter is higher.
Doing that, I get 108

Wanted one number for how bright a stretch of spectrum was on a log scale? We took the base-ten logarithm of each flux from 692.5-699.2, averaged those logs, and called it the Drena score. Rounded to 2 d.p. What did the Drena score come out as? 2.00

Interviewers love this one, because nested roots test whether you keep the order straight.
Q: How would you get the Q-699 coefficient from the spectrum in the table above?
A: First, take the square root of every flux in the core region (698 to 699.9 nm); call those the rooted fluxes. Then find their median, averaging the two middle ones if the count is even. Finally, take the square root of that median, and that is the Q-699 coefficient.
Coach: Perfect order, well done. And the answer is 3.17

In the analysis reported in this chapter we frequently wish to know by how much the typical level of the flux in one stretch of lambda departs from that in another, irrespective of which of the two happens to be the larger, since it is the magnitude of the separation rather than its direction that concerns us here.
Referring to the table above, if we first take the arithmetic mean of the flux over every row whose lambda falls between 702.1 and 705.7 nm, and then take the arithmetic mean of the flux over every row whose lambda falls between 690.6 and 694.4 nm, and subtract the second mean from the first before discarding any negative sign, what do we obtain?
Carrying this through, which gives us 6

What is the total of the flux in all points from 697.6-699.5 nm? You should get 604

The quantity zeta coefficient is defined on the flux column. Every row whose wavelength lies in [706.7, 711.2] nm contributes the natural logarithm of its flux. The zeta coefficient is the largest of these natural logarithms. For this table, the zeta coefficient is 4.661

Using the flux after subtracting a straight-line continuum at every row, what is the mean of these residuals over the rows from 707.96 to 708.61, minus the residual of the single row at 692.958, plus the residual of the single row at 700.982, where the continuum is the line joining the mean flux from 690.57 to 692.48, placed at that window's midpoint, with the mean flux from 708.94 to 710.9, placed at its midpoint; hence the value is 4.3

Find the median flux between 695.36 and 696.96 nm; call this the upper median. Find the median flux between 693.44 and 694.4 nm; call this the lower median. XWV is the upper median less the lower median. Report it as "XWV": 1.2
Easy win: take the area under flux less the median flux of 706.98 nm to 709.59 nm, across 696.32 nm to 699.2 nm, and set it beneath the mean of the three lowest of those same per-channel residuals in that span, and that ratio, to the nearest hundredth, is 0.51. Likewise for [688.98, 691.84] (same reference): 0.41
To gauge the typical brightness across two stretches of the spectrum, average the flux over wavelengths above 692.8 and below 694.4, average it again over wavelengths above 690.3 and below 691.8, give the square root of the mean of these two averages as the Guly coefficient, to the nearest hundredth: 9.90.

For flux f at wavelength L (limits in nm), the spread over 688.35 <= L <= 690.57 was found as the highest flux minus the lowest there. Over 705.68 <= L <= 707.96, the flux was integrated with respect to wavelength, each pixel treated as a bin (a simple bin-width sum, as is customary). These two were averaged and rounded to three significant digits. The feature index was 119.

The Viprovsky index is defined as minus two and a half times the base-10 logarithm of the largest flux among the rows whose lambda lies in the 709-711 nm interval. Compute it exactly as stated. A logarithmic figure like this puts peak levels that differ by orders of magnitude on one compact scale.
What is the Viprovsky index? -5.01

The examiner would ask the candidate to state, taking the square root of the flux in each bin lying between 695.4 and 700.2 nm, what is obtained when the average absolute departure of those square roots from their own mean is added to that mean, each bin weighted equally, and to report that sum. 10.11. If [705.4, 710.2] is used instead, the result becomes 10.20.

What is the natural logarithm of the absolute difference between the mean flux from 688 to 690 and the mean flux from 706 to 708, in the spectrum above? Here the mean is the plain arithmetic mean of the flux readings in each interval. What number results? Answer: 2.3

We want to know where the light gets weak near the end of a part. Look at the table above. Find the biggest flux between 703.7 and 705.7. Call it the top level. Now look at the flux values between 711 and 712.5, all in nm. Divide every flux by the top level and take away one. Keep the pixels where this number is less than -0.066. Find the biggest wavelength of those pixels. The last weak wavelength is 712.373 nm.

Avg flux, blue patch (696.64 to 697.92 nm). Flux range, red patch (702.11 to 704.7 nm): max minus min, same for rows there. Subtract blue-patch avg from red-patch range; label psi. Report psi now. -95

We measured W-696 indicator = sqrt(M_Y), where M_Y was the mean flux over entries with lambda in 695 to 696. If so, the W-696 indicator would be 10.1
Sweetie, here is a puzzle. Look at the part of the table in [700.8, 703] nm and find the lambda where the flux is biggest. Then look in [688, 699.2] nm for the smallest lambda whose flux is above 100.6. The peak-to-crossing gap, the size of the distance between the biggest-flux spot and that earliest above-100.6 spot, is 9.96 nm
